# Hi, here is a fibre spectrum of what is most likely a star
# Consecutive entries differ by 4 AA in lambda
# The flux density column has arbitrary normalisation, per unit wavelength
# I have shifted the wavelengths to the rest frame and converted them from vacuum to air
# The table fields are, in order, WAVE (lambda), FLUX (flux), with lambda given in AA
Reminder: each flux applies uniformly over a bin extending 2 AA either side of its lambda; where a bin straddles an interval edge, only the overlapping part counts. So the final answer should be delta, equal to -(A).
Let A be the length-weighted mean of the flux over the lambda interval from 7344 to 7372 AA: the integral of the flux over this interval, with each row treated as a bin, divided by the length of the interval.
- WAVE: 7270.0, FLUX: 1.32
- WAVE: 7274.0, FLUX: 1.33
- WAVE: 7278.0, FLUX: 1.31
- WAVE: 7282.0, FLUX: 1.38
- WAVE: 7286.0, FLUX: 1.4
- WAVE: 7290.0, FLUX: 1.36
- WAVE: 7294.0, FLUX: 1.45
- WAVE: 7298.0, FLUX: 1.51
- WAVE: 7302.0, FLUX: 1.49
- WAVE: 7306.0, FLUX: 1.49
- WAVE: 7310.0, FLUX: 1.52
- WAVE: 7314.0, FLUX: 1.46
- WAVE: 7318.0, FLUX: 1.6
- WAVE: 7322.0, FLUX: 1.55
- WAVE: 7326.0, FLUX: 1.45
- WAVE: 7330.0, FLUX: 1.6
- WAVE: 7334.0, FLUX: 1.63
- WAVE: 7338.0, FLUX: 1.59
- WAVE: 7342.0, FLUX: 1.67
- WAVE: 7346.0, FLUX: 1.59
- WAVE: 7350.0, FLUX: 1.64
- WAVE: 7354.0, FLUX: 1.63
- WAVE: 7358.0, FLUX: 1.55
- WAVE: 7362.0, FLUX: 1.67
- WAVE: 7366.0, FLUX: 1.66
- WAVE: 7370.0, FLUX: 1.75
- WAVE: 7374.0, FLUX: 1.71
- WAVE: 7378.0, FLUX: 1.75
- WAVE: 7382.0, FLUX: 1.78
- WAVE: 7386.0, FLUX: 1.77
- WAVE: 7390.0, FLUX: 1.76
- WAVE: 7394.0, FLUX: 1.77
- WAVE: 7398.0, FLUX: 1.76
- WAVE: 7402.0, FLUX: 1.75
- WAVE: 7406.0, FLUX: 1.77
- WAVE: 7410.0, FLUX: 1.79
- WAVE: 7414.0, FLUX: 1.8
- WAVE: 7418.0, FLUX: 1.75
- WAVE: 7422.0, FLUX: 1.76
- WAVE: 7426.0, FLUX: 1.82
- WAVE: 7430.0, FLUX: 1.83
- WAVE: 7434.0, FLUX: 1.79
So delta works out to -1.64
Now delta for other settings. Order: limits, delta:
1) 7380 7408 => -1.77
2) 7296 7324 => -1.52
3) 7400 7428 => -1.78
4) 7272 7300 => -1.39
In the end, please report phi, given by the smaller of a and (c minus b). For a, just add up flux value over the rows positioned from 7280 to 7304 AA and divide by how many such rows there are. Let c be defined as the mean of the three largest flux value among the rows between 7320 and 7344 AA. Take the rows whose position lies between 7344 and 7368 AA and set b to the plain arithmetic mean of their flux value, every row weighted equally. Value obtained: 0.01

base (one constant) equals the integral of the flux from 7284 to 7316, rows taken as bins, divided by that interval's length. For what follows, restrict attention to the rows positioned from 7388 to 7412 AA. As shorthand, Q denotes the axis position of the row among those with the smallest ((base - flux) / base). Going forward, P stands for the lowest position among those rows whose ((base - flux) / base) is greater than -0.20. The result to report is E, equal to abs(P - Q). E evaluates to 8 AA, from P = 7402.0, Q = 7410.0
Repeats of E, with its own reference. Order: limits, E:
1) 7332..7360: 8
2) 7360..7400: 20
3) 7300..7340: 32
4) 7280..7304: 16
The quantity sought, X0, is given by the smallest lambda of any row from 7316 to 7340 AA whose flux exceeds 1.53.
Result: 7318.0 AA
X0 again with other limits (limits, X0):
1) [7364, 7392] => 7366.0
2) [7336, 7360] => 7338.0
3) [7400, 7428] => 7402.0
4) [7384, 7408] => 7386.0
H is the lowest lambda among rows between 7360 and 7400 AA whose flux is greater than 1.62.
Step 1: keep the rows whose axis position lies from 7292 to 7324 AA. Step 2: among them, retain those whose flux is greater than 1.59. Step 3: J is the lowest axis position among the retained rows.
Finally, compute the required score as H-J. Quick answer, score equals 44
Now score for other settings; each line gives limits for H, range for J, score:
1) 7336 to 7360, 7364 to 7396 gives -24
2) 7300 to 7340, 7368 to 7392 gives -36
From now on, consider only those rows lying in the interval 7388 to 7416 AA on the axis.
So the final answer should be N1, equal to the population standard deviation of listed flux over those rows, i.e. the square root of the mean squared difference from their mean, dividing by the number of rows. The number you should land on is 0.016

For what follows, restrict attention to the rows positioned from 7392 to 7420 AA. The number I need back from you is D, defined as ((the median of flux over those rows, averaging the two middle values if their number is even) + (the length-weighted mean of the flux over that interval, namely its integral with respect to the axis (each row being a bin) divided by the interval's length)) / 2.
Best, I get 1.77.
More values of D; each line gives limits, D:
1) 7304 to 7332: 1.52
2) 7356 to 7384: 1.70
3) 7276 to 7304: 1.41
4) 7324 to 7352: 1.60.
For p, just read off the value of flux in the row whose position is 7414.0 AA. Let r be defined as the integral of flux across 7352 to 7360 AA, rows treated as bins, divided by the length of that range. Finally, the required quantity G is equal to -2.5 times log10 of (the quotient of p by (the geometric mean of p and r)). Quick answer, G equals -0.07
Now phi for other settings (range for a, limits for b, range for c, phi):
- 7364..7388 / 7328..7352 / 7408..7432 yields 0.20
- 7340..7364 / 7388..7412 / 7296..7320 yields -0.22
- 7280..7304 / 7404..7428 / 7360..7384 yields -0.02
